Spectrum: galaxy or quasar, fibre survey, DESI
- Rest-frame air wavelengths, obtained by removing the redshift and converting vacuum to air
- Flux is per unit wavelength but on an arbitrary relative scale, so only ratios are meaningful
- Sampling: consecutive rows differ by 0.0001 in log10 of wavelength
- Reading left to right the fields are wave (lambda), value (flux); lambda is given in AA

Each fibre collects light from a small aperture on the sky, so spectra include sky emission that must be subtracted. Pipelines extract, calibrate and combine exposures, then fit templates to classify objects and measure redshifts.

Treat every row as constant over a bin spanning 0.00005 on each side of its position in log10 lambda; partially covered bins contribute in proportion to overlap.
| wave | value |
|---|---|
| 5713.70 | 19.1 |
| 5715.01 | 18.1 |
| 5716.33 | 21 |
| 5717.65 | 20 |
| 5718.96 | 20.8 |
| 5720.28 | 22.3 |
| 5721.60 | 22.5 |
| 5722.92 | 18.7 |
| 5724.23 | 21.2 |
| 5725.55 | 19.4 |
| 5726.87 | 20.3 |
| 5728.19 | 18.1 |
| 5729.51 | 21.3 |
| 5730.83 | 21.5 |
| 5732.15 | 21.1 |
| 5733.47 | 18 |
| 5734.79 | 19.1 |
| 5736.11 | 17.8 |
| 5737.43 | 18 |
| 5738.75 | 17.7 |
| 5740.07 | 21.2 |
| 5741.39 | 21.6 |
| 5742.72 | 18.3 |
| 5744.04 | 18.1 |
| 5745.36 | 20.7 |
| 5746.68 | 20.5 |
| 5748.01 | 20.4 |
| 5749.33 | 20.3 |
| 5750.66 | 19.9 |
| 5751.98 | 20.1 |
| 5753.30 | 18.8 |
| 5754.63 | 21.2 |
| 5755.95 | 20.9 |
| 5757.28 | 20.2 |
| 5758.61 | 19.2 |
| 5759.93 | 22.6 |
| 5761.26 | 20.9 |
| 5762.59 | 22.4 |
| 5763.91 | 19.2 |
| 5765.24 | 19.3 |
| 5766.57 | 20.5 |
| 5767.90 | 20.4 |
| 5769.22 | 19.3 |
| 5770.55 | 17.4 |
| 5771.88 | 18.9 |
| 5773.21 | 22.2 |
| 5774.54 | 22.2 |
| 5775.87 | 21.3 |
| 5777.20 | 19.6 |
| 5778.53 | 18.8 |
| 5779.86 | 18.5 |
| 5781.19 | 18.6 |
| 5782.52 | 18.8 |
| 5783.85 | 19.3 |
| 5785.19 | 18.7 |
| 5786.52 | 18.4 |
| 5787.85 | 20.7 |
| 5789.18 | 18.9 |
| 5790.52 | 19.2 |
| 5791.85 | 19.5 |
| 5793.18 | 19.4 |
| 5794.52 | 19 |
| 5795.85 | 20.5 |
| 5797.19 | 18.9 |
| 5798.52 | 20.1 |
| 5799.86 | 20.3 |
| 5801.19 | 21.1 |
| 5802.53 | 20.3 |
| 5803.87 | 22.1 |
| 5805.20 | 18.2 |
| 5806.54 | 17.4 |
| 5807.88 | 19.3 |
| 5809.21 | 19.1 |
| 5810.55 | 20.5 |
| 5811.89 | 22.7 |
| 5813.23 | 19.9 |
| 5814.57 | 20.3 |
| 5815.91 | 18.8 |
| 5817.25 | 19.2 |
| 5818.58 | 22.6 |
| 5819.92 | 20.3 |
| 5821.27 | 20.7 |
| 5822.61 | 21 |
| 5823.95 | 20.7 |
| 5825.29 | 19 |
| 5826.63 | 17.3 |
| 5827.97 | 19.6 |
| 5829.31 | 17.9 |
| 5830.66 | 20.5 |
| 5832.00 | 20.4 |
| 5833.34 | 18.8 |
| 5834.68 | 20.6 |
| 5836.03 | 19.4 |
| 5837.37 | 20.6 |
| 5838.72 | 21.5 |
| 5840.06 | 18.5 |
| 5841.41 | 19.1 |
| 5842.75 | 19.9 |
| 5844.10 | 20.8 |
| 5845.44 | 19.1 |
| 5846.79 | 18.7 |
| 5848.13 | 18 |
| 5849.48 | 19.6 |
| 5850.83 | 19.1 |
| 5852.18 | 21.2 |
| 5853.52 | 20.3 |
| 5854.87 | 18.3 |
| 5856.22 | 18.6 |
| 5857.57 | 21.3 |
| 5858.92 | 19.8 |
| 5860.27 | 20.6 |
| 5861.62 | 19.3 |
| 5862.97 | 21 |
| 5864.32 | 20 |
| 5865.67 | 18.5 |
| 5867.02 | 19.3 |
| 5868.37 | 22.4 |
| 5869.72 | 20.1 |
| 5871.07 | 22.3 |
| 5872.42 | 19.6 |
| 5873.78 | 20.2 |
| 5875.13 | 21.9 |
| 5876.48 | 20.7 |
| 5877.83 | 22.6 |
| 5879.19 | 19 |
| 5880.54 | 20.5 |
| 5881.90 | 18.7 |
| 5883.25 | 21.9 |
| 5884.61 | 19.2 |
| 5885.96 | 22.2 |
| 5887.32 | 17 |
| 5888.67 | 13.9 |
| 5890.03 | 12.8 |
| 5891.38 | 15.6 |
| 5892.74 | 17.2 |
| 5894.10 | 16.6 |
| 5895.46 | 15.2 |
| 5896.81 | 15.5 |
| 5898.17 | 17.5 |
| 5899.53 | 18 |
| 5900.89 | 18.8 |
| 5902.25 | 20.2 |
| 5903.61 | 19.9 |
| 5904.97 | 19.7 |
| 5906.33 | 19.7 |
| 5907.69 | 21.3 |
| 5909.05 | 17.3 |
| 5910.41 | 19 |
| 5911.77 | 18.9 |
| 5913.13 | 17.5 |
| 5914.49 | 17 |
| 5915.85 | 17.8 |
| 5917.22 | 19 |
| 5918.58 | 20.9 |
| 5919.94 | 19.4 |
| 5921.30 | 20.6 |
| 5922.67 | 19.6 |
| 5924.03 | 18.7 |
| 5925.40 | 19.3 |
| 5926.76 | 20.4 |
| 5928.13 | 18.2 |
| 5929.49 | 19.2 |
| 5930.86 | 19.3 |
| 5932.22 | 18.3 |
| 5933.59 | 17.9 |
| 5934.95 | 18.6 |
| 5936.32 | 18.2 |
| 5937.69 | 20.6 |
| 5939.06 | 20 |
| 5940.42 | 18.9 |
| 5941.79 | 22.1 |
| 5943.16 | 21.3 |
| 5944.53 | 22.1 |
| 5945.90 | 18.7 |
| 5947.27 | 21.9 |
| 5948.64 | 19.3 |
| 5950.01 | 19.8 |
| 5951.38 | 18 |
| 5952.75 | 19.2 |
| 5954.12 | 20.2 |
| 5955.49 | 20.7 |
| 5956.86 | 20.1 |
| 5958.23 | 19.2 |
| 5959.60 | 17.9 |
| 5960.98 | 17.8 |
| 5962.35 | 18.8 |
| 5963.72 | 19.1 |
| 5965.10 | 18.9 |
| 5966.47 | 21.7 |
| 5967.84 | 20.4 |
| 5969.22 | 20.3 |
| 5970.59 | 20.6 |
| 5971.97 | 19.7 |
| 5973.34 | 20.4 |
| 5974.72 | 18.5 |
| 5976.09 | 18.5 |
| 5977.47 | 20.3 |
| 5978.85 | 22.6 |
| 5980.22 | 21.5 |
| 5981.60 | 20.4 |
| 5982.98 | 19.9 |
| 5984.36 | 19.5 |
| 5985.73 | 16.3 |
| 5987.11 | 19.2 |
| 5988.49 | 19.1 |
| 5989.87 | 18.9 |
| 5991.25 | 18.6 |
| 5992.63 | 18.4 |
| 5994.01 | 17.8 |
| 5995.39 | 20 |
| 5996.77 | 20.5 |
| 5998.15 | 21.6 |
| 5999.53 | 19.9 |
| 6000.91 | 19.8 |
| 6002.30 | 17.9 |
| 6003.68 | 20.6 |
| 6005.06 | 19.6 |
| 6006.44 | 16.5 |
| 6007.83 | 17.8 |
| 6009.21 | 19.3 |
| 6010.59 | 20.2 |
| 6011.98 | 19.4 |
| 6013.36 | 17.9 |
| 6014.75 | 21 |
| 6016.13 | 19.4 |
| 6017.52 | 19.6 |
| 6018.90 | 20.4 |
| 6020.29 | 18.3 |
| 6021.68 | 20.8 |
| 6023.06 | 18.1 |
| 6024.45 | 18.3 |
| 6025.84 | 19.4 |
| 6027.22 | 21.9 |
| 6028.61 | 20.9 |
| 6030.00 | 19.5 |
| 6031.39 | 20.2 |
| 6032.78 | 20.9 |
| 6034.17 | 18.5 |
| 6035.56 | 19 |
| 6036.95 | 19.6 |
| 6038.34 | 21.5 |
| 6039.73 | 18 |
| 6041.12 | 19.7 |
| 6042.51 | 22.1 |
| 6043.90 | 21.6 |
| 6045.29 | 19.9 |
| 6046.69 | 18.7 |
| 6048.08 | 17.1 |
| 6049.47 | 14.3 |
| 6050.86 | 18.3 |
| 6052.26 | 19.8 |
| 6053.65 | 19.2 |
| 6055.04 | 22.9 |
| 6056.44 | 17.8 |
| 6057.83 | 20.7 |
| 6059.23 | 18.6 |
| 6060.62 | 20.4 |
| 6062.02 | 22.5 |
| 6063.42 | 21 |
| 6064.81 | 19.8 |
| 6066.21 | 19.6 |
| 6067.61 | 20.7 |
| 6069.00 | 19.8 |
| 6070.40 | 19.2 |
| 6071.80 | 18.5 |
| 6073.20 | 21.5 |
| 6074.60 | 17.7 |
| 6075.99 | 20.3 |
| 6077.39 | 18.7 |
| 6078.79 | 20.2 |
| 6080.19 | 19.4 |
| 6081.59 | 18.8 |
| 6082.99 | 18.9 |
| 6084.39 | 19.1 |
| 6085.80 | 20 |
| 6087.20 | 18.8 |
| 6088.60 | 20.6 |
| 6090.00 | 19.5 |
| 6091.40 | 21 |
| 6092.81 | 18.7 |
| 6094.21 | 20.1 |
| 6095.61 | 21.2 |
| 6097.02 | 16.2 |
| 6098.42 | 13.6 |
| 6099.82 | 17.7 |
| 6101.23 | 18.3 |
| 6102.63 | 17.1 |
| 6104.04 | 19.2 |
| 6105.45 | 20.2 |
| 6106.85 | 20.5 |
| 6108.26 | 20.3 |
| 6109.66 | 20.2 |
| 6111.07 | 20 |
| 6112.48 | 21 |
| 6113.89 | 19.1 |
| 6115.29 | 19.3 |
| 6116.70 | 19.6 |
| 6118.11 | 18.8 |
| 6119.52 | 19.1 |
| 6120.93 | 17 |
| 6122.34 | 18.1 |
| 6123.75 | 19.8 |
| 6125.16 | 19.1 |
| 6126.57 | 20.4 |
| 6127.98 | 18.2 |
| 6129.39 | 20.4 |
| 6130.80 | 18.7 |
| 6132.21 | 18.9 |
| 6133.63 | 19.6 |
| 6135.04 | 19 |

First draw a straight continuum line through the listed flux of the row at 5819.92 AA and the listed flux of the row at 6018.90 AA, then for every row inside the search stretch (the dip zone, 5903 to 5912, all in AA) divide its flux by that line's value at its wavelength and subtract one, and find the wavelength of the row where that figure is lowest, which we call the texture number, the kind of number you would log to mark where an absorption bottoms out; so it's 5909.05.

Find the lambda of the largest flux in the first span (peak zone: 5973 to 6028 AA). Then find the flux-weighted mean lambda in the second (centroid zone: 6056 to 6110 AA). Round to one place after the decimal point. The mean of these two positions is 6030.8 AA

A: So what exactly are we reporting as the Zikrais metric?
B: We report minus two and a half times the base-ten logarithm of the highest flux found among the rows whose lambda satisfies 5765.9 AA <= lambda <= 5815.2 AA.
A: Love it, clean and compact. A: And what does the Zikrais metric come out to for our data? -3.39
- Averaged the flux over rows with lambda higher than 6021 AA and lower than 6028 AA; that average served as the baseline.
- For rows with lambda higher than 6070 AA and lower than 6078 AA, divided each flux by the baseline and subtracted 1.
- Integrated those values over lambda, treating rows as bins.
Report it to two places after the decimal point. -0.16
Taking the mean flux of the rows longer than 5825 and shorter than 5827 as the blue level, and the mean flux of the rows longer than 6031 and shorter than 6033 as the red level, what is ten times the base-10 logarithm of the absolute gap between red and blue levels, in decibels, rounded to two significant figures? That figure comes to 3.8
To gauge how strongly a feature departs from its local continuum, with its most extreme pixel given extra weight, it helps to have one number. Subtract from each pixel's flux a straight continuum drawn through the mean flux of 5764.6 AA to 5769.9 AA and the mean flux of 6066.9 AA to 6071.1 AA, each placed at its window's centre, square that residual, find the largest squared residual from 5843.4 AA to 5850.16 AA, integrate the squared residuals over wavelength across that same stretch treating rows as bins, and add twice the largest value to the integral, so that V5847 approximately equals 16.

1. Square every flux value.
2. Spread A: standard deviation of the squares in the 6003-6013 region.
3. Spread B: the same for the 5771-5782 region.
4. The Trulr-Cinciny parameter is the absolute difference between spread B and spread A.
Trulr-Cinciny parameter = 13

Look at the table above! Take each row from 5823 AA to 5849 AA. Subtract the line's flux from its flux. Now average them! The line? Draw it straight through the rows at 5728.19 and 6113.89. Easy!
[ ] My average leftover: 1.1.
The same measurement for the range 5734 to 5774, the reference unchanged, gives 1.7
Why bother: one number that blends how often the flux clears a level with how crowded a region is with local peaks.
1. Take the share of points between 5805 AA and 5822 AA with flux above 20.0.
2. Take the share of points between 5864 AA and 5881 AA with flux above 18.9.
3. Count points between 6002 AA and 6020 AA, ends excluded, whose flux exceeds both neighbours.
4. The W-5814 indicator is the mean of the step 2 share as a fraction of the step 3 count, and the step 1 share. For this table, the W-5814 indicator 0.385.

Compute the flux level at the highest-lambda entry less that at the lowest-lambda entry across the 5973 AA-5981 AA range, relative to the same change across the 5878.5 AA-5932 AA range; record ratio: 3.7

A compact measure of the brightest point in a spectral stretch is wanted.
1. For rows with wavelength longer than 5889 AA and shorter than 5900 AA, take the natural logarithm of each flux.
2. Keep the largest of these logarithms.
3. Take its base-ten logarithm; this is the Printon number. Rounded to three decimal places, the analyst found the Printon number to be 0.461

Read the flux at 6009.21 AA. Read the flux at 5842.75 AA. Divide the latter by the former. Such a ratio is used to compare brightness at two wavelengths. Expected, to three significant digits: 1.03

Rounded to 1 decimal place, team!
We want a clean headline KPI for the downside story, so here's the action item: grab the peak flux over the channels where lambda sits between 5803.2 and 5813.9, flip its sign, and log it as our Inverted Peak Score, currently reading -22.7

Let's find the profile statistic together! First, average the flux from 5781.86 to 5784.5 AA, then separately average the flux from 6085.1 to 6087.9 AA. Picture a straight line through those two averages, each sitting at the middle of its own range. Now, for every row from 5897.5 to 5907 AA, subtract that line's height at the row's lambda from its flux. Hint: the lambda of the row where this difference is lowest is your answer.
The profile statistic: 5898.17 AA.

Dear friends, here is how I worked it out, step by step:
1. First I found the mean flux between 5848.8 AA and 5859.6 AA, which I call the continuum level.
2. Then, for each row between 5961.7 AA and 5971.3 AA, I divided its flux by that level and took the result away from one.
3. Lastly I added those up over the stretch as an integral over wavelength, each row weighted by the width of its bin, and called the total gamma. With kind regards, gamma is -0.10 AA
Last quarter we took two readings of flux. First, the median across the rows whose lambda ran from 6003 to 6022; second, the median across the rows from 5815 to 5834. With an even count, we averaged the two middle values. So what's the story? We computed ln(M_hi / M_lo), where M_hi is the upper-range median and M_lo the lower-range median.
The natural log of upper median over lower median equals -0.023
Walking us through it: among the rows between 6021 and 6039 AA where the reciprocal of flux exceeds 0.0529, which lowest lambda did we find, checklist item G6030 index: 6023.06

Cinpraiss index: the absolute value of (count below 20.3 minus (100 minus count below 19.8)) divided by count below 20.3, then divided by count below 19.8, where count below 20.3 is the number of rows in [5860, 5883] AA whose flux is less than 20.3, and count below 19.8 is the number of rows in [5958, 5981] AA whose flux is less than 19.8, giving 1.0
